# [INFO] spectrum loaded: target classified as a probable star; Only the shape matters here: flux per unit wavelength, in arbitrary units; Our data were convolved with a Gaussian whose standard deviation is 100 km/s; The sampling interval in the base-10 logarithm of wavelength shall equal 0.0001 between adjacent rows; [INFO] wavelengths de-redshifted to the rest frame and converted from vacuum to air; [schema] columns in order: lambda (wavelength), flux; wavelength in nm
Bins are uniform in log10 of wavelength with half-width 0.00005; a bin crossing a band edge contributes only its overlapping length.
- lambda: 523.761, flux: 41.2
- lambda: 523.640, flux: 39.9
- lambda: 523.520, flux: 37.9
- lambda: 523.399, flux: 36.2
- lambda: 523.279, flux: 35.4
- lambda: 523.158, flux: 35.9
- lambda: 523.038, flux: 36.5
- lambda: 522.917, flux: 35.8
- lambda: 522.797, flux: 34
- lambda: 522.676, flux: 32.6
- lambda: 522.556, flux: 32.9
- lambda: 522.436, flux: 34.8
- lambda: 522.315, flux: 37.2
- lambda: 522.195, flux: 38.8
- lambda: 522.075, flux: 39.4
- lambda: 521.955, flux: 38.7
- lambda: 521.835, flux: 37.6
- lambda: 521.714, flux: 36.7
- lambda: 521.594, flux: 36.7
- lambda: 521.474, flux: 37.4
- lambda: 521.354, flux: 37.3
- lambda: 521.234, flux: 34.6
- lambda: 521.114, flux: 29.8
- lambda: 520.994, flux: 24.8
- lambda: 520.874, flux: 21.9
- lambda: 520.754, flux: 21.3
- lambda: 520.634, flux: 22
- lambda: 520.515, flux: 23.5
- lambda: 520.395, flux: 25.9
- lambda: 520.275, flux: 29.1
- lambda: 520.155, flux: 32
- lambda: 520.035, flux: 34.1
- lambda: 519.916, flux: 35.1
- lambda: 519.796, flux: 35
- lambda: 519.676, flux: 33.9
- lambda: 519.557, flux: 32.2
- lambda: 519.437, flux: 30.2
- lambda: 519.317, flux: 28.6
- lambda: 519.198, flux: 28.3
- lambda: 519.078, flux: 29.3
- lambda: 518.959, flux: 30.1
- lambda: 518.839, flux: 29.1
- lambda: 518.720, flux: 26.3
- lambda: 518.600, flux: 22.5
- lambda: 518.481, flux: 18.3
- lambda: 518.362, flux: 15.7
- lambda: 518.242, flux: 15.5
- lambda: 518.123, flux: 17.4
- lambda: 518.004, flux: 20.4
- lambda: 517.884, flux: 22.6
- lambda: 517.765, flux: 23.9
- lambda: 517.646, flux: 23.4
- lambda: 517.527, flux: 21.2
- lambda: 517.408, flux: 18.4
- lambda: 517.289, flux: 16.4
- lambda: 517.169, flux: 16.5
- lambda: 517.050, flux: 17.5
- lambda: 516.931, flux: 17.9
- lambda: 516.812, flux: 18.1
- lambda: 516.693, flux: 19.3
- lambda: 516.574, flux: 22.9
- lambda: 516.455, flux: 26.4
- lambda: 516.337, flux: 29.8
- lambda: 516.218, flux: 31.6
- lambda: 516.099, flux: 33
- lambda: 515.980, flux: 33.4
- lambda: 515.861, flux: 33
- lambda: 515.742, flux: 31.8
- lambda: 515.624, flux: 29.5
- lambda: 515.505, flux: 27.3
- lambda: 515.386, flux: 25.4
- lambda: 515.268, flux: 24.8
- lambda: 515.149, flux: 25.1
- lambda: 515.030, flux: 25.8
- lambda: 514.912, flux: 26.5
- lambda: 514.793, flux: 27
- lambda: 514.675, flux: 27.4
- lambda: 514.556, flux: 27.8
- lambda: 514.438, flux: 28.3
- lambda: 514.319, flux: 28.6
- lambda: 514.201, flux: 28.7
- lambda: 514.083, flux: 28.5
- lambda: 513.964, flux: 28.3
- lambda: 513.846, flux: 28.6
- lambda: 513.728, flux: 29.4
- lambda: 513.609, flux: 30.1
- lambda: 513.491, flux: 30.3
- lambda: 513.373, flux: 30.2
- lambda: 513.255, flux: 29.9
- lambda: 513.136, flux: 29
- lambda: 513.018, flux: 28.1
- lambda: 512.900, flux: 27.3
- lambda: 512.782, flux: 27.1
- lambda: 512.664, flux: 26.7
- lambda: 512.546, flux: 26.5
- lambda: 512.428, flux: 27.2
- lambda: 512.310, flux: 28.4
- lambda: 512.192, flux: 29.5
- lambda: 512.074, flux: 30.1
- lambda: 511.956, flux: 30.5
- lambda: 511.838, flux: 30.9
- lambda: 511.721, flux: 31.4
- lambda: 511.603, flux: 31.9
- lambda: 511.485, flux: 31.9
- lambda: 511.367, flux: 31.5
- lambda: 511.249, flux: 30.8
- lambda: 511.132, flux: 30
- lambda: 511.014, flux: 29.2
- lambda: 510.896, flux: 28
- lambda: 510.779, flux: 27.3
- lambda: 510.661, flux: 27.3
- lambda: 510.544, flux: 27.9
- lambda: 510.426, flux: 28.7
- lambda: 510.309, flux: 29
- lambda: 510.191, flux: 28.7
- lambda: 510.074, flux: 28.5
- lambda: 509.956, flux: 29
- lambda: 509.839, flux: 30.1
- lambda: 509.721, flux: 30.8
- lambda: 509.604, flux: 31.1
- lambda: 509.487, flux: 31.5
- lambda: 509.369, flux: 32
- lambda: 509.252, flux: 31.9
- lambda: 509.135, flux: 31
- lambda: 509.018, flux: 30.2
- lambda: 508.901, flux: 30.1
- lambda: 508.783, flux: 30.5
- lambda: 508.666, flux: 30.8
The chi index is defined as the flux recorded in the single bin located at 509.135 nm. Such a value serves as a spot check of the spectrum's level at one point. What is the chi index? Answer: 31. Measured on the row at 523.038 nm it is 36.5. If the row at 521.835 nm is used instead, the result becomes 37.6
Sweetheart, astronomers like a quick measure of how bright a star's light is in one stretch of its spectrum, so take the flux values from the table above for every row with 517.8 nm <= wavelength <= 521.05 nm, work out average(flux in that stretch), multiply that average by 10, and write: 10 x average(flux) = 261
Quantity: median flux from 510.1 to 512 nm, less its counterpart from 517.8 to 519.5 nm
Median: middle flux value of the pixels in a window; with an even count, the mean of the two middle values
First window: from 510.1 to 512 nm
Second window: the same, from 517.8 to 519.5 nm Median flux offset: 5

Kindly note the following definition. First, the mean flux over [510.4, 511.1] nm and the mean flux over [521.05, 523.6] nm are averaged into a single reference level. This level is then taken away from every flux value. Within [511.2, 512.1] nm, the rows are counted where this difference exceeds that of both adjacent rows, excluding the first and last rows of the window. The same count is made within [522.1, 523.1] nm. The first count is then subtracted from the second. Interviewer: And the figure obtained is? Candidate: 0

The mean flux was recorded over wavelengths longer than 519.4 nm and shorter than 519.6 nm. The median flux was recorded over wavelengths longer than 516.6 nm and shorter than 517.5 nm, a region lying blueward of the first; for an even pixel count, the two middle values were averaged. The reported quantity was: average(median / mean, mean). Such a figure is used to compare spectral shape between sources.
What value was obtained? 16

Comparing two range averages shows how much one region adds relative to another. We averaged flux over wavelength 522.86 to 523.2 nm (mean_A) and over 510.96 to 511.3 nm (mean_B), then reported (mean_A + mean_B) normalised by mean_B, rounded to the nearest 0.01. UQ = 2.20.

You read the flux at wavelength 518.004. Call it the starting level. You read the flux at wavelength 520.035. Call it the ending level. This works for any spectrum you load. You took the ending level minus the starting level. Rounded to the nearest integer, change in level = 14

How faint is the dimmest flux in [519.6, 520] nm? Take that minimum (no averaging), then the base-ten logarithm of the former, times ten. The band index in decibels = 15.30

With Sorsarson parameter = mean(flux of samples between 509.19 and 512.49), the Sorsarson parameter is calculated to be 30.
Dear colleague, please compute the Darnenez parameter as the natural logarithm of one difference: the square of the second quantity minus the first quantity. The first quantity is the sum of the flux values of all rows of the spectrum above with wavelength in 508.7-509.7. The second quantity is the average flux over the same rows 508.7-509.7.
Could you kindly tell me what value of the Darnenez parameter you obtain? 6.6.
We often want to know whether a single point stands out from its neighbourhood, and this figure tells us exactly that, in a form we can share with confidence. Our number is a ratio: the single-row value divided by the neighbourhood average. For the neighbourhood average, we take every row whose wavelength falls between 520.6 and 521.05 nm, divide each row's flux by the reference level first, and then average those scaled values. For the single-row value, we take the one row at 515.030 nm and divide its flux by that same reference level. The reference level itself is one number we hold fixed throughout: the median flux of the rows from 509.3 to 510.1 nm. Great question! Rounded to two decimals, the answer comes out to 1.15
